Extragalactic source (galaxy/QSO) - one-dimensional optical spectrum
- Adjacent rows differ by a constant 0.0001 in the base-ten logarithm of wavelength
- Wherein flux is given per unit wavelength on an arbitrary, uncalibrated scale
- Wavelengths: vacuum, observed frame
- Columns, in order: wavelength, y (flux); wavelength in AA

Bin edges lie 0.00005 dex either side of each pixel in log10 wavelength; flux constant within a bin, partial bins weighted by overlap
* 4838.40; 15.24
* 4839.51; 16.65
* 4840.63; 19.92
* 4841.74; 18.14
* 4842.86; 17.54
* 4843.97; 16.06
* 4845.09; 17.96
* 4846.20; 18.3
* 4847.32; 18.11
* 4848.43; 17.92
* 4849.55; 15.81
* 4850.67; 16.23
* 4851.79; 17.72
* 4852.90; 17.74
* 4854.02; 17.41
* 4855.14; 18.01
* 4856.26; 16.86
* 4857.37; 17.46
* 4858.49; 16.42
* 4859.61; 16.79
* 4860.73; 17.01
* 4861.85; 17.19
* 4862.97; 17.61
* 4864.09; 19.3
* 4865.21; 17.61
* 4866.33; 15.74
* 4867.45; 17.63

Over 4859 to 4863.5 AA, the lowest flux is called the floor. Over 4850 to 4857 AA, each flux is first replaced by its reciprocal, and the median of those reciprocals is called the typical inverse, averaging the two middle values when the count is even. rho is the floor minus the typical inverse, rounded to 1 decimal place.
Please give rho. 16.7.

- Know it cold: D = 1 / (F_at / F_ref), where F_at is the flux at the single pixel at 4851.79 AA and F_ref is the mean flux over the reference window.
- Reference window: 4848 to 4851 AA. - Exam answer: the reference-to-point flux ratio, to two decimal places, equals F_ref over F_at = 0.94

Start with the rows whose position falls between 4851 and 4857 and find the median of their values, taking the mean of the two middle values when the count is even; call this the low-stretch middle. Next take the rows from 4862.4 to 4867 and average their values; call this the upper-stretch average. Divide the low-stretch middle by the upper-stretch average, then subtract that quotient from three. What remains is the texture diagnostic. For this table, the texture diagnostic 1.99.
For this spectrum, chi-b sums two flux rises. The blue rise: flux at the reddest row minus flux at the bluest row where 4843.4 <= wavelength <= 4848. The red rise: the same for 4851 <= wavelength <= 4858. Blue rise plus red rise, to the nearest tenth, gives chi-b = 1.8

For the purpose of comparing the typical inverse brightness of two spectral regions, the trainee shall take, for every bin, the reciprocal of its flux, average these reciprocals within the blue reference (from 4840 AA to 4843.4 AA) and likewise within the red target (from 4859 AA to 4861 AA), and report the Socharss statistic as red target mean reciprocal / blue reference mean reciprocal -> 1.09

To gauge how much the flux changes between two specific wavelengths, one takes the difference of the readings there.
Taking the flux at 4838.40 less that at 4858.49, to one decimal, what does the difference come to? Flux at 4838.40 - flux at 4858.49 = -1.2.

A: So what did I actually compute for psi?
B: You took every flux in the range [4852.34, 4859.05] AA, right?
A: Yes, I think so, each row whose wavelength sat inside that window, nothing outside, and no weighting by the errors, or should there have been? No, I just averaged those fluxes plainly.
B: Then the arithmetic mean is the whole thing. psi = 17.3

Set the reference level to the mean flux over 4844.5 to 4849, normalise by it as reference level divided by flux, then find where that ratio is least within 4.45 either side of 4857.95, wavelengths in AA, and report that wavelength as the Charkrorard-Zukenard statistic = 4855.14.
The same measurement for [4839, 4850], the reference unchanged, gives 4840.63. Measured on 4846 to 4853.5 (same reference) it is 4846.20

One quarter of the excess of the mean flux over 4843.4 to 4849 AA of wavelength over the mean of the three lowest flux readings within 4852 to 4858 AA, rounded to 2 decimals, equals 0.11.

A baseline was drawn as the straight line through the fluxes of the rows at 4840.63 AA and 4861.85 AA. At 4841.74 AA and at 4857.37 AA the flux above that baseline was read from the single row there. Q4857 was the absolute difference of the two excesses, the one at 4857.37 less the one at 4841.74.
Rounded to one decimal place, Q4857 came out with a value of 1.3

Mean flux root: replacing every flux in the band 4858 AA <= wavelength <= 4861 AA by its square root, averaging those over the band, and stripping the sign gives 4.09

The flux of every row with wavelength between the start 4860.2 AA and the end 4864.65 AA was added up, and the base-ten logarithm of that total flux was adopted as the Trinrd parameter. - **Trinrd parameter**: 1.85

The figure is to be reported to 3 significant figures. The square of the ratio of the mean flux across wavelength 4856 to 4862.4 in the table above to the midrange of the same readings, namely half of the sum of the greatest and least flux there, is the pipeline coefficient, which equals 1.00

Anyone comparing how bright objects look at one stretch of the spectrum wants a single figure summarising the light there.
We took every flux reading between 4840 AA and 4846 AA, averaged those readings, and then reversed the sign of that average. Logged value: -17.9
